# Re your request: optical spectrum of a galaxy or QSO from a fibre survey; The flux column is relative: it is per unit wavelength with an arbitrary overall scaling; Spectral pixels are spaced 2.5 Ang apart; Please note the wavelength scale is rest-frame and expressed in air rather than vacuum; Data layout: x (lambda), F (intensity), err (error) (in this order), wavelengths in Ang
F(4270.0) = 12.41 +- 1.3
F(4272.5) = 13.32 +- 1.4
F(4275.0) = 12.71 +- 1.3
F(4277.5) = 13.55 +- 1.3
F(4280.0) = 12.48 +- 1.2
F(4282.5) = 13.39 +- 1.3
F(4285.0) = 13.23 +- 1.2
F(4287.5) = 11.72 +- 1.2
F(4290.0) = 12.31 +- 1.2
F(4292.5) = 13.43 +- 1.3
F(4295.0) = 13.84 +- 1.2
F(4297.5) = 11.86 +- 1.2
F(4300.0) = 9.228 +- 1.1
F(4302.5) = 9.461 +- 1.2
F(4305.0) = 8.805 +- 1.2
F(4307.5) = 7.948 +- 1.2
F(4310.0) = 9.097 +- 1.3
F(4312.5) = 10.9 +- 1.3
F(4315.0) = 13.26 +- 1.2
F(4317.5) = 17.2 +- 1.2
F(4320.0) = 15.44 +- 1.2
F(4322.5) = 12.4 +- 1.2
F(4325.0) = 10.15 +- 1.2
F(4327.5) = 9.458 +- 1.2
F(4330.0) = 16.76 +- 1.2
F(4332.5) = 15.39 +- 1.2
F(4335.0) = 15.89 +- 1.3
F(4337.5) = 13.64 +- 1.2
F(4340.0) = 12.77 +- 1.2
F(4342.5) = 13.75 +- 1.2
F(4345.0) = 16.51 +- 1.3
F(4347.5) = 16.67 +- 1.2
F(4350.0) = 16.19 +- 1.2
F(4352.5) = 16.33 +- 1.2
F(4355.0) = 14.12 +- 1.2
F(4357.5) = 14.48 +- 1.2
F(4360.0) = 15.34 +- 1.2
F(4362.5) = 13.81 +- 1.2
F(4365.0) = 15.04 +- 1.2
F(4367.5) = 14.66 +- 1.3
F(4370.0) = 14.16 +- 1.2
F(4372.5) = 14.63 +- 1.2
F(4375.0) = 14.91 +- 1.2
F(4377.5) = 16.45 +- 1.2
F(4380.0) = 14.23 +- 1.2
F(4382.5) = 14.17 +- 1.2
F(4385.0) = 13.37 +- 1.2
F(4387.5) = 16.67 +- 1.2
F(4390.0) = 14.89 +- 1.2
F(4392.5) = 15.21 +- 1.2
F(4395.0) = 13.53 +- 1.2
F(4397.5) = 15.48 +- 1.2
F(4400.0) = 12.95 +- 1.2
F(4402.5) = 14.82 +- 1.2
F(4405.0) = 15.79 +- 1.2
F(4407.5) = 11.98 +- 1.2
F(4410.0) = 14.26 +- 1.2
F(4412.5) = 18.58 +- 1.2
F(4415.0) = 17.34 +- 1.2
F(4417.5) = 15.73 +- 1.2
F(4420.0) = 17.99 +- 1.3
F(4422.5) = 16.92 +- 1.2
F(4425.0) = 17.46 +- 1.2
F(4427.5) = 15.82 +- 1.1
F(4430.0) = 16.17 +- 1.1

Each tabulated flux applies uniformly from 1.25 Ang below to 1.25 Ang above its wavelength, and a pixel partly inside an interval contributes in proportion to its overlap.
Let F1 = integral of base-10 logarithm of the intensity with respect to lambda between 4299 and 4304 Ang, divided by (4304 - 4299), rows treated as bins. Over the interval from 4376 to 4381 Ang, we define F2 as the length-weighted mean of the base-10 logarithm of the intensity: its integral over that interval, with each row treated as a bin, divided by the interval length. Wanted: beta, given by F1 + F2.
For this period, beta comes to 2.16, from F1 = 0.97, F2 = 1.19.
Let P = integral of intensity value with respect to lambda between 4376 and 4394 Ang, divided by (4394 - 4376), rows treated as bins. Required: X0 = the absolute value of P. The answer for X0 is 15.0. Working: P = 15.0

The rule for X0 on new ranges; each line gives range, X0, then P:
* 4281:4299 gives 12.8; 12.8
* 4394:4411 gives 14.1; 14.1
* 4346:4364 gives 15.3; 15.3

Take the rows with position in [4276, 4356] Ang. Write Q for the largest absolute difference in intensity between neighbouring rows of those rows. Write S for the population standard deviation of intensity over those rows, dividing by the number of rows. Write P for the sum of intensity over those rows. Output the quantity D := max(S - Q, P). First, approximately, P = 417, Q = 7.3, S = 2.6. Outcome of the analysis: 417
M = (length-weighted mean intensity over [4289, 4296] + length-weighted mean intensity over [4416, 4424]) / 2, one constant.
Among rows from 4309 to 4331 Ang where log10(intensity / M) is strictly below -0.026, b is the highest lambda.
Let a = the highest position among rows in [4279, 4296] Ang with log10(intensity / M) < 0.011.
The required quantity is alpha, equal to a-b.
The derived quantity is -32.5 Ang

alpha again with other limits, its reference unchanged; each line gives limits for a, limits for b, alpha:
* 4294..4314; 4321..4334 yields -15.0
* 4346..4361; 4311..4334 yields 32.5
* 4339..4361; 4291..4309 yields 52.5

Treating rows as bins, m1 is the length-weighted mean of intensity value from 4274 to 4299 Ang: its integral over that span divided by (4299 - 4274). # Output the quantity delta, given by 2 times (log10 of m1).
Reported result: 2.22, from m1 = 12.8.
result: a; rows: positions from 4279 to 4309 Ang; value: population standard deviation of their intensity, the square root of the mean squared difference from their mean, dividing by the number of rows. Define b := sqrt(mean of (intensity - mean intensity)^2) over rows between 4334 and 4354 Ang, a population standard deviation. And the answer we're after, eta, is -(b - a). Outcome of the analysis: 0.5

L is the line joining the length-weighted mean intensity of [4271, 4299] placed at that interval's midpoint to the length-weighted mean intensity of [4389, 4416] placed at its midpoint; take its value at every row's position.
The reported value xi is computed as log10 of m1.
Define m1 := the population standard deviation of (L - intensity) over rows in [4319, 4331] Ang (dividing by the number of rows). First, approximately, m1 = 2.9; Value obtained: 0.5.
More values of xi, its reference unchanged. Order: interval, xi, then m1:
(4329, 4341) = 0.2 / 1.5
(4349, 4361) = 0.0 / 0.9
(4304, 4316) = 0.3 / 1.8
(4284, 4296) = -0.1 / 0.7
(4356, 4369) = -0.3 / 0.5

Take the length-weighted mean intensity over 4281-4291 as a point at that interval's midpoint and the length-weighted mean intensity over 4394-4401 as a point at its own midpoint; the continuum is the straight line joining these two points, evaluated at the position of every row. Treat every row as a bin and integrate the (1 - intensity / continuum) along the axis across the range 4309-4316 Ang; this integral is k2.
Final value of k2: 1.0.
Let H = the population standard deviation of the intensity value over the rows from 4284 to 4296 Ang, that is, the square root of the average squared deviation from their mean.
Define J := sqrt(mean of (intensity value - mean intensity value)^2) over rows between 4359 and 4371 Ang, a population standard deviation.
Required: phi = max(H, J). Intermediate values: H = 0.78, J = 0.6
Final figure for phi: 0.78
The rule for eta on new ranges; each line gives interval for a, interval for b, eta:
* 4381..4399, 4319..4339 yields -1.5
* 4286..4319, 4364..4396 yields 1.6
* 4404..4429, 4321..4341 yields -0.6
